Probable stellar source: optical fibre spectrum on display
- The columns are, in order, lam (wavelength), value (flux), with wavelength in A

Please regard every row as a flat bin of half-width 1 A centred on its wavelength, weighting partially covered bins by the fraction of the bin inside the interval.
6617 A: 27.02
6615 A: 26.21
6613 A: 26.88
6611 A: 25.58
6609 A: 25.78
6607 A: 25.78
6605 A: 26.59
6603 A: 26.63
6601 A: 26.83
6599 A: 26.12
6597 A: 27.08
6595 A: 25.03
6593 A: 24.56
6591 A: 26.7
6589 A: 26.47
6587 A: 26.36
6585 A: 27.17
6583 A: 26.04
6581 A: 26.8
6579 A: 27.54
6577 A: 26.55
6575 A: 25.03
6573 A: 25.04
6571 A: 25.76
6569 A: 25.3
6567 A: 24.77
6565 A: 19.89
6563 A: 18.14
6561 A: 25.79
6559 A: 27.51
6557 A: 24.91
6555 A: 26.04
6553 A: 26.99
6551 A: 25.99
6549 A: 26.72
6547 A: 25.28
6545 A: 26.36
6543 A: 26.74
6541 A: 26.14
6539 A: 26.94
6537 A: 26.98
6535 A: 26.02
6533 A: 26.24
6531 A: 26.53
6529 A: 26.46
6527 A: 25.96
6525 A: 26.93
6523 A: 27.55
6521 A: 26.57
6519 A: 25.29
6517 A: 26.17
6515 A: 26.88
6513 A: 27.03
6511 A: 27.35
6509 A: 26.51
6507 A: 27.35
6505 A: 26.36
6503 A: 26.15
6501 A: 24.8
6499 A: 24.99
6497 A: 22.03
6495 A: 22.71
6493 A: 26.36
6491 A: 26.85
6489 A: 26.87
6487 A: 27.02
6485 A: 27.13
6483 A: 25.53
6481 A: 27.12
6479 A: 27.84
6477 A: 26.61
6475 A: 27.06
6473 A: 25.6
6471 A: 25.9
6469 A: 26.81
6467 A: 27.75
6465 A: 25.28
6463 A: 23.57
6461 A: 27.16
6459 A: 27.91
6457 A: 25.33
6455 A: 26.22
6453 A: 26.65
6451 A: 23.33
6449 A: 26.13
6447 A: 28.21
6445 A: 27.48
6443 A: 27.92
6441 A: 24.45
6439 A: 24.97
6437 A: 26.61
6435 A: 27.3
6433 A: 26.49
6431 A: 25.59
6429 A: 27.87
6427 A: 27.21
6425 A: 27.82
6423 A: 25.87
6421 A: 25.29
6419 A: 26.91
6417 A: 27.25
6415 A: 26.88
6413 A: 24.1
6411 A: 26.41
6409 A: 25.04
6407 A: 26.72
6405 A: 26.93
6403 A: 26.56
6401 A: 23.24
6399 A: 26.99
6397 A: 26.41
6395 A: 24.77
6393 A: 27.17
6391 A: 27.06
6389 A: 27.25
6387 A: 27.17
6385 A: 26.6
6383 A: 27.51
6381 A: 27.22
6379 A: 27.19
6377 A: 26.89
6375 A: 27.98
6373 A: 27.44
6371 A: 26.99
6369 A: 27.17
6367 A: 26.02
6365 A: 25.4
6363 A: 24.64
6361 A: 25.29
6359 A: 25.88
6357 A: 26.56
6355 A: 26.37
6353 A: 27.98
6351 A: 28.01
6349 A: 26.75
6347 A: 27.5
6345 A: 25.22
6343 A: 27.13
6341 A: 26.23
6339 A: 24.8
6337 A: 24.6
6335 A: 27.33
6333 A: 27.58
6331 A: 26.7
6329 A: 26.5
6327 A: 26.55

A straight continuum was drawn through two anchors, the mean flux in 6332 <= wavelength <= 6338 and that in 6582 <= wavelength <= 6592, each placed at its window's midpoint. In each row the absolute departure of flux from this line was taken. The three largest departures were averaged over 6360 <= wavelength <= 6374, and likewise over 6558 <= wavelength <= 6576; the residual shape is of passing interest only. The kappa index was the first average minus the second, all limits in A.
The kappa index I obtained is -4.2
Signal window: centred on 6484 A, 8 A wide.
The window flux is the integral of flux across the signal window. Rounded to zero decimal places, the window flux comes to 214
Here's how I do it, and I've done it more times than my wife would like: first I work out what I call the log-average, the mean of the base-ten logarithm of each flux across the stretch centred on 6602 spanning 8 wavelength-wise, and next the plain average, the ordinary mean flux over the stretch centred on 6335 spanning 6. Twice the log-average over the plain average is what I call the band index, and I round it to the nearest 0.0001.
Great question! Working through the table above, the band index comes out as 0.1075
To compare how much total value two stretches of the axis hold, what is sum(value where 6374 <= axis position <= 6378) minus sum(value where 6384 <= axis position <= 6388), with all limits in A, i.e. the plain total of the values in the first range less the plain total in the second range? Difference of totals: 1.1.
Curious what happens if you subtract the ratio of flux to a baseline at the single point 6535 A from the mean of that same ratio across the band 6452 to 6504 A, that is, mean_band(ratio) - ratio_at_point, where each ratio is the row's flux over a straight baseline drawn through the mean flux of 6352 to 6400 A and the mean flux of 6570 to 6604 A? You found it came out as 0.00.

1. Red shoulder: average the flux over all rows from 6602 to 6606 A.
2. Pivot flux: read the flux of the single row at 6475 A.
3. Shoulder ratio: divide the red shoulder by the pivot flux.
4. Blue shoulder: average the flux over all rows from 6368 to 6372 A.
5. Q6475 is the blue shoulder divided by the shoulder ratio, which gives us 27.5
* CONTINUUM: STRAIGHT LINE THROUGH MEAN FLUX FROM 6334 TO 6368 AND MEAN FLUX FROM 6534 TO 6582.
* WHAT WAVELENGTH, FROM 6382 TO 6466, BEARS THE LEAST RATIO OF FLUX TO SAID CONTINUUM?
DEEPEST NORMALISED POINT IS 6401 A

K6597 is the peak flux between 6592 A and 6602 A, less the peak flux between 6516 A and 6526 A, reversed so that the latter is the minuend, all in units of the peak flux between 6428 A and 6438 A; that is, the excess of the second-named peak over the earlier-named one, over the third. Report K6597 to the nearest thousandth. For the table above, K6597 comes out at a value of 0.017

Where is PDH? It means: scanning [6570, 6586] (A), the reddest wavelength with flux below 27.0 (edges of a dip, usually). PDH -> 6583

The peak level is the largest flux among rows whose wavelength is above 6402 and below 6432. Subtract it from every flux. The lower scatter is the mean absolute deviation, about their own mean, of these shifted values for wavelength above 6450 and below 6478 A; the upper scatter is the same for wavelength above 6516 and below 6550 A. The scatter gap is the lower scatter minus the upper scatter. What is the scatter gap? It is 0.6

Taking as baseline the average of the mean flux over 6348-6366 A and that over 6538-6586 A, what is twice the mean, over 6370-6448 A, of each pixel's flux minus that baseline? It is 1.34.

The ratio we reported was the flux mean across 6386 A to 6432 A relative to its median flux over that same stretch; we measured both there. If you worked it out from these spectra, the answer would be 0.981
